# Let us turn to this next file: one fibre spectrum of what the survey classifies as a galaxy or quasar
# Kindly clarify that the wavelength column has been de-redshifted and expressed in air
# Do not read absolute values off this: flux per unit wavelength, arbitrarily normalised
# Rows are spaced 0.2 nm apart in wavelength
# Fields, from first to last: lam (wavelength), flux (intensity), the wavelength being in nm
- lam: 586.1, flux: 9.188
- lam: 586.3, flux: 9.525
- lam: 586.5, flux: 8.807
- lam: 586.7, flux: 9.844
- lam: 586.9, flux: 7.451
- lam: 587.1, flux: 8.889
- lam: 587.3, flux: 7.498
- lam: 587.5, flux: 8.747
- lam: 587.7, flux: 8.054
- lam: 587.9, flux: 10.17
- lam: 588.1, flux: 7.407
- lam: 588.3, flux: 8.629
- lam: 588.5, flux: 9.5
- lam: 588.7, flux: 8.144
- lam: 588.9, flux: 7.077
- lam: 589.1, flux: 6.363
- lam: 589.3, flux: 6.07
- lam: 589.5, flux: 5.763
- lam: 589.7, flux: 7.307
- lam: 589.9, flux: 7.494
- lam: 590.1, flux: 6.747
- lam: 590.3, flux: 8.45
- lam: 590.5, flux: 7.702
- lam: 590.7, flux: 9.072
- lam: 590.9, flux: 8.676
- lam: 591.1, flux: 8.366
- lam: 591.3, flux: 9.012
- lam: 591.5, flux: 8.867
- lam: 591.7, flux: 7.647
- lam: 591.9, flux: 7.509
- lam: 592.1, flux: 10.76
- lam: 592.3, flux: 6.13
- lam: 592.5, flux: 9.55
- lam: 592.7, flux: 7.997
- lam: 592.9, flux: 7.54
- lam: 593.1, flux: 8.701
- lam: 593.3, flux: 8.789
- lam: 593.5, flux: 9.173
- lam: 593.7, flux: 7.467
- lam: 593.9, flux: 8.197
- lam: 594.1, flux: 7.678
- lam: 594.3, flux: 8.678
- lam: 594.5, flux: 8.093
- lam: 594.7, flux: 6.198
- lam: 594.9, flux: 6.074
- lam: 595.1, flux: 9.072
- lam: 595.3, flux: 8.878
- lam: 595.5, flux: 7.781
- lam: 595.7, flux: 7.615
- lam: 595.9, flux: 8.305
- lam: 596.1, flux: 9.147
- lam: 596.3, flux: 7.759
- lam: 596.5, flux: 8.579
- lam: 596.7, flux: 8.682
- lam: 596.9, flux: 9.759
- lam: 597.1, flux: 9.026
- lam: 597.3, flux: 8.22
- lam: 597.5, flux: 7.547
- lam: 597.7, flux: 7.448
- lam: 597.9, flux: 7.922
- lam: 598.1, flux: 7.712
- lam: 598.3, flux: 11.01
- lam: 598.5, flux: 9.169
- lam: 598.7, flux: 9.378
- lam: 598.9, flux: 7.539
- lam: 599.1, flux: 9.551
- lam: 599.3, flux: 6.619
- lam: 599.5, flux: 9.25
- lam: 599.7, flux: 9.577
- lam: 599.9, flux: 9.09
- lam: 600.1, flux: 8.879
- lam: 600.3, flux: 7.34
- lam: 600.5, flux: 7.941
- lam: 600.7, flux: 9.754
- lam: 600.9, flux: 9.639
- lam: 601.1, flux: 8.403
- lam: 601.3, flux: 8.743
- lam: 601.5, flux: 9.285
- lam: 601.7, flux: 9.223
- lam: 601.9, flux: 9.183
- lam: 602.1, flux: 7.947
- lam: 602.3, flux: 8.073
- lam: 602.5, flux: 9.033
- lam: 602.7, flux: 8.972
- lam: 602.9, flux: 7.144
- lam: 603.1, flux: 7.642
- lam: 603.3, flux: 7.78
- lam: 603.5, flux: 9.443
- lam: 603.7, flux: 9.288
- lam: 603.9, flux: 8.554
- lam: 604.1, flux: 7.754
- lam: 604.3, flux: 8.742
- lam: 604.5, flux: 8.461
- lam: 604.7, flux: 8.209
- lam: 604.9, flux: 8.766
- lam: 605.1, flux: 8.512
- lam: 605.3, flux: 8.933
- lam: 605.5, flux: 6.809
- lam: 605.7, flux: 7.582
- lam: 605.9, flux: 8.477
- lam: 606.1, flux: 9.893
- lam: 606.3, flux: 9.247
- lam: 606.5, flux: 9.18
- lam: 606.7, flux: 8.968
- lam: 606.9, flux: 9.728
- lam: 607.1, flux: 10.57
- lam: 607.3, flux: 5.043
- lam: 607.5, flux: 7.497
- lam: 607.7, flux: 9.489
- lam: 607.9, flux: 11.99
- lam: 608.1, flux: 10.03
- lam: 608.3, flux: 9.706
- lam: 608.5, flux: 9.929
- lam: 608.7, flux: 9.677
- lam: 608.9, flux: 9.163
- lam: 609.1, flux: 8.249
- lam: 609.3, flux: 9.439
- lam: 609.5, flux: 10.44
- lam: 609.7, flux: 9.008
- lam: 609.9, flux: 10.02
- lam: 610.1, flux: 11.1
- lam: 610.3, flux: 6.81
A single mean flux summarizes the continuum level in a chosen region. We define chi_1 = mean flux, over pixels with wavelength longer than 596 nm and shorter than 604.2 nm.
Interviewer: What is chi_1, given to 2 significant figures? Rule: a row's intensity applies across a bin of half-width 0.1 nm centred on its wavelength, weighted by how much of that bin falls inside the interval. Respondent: 8.6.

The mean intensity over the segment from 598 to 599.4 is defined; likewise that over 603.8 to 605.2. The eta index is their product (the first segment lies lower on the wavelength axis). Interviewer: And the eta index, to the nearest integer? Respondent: 73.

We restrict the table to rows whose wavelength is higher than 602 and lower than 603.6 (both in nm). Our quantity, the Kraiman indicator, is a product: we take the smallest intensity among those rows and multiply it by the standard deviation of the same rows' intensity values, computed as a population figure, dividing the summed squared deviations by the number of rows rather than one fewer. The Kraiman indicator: 5.4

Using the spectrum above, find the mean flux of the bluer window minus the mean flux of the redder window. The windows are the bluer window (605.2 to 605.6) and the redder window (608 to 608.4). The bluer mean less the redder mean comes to -2.0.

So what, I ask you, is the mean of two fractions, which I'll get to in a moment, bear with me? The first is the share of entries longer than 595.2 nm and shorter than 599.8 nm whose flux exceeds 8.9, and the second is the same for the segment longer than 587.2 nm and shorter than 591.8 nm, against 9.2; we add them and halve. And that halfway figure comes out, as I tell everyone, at 0.24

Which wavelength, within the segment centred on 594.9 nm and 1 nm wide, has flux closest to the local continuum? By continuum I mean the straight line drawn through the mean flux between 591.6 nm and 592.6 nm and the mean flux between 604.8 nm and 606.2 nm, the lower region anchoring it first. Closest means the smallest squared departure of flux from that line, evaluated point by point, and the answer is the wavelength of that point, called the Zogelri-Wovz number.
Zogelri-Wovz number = 594.5 nm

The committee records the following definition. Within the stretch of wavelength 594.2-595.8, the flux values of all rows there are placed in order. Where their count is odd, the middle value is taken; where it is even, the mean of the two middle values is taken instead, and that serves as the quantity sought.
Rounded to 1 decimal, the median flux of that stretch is 7.9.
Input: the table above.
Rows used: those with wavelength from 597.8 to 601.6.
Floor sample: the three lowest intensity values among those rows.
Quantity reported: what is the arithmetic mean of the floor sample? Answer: 7.2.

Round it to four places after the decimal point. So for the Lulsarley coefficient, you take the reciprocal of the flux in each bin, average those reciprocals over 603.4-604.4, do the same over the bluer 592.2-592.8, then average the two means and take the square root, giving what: 0.3505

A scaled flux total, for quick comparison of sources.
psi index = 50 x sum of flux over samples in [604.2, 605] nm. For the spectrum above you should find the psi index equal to 1709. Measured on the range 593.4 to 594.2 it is 1626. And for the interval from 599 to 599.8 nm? 1750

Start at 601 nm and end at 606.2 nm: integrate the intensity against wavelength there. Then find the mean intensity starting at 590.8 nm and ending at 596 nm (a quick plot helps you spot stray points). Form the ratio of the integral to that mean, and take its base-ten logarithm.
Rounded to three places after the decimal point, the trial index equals 0.732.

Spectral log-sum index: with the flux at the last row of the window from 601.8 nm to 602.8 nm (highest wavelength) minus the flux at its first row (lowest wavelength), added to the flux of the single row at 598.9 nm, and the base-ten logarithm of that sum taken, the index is 0.86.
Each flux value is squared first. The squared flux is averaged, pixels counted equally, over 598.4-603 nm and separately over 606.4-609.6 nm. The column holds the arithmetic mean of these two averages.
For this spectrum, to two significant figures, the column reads 83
